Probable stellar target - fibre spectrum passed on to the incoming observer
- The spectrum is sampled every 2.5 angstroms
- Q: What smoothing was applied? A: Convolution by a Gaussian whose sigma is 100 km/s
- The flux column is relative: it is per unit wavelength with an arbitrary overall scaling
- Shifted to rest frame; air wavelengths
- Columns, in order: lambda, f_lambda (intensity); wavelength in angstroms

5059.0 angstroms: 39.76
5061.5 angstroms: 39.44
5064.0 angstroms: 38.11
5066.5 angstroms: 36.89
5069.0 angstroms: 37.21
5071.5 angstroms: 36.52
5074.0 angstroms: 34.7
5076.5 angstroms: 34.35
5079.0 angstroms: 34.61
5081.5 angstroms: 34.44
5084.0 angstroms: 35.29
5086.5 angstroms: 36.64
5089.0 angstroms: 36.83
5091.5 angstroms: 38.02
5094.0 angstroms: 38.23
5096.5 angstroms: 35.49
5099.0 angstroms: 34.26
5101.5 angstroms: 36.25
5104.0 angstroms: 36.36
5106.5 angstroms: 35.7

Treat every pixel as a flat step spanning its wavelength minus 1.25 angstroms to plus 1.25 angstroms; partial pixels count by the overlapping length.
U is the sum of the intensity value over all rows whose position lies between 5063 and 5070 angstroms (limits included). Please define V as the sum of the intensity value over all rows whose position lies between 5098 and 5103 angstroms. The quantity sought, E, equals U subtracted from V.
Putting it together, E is -42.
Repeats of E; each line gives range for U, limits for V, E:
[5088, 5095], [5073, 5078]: -44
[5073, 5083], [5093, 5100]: -30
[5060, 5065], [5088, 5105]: 178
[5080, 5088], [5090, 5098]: 5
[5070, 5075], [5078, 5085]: 33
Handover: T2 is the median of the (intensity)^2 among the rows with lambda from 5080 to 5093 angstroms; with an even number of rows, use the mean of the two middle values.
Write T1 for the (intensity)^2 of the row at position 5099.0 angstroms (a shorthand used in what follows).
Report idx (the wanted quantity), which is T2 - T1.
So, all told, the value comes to 169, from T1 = 1174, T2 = 1342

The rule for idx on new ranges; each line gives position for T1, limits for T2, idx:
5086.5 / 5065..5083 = -138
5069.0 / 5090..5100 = -32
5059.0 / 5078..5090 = -335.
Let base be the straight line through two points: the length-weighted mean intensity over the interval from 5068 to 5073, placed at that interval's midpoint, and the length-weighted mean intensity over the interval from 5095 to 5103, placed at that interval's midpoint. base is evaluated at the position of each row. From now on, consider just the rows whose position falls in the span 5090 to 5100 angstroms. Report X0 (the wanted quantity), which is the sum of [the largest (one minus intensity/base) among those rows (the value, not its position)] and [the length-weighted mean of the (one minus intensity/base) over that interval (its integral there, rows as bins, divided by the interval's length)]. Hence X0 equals 0.01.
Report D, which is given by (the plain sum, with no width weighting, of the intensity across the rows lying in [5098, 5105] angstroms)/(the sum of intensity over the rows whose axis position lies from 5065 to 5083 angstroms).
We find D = 0.4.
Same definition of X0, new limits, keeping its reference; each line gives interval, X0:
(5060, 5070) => -0.03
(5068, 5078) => 0.09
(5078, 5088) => 0.07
